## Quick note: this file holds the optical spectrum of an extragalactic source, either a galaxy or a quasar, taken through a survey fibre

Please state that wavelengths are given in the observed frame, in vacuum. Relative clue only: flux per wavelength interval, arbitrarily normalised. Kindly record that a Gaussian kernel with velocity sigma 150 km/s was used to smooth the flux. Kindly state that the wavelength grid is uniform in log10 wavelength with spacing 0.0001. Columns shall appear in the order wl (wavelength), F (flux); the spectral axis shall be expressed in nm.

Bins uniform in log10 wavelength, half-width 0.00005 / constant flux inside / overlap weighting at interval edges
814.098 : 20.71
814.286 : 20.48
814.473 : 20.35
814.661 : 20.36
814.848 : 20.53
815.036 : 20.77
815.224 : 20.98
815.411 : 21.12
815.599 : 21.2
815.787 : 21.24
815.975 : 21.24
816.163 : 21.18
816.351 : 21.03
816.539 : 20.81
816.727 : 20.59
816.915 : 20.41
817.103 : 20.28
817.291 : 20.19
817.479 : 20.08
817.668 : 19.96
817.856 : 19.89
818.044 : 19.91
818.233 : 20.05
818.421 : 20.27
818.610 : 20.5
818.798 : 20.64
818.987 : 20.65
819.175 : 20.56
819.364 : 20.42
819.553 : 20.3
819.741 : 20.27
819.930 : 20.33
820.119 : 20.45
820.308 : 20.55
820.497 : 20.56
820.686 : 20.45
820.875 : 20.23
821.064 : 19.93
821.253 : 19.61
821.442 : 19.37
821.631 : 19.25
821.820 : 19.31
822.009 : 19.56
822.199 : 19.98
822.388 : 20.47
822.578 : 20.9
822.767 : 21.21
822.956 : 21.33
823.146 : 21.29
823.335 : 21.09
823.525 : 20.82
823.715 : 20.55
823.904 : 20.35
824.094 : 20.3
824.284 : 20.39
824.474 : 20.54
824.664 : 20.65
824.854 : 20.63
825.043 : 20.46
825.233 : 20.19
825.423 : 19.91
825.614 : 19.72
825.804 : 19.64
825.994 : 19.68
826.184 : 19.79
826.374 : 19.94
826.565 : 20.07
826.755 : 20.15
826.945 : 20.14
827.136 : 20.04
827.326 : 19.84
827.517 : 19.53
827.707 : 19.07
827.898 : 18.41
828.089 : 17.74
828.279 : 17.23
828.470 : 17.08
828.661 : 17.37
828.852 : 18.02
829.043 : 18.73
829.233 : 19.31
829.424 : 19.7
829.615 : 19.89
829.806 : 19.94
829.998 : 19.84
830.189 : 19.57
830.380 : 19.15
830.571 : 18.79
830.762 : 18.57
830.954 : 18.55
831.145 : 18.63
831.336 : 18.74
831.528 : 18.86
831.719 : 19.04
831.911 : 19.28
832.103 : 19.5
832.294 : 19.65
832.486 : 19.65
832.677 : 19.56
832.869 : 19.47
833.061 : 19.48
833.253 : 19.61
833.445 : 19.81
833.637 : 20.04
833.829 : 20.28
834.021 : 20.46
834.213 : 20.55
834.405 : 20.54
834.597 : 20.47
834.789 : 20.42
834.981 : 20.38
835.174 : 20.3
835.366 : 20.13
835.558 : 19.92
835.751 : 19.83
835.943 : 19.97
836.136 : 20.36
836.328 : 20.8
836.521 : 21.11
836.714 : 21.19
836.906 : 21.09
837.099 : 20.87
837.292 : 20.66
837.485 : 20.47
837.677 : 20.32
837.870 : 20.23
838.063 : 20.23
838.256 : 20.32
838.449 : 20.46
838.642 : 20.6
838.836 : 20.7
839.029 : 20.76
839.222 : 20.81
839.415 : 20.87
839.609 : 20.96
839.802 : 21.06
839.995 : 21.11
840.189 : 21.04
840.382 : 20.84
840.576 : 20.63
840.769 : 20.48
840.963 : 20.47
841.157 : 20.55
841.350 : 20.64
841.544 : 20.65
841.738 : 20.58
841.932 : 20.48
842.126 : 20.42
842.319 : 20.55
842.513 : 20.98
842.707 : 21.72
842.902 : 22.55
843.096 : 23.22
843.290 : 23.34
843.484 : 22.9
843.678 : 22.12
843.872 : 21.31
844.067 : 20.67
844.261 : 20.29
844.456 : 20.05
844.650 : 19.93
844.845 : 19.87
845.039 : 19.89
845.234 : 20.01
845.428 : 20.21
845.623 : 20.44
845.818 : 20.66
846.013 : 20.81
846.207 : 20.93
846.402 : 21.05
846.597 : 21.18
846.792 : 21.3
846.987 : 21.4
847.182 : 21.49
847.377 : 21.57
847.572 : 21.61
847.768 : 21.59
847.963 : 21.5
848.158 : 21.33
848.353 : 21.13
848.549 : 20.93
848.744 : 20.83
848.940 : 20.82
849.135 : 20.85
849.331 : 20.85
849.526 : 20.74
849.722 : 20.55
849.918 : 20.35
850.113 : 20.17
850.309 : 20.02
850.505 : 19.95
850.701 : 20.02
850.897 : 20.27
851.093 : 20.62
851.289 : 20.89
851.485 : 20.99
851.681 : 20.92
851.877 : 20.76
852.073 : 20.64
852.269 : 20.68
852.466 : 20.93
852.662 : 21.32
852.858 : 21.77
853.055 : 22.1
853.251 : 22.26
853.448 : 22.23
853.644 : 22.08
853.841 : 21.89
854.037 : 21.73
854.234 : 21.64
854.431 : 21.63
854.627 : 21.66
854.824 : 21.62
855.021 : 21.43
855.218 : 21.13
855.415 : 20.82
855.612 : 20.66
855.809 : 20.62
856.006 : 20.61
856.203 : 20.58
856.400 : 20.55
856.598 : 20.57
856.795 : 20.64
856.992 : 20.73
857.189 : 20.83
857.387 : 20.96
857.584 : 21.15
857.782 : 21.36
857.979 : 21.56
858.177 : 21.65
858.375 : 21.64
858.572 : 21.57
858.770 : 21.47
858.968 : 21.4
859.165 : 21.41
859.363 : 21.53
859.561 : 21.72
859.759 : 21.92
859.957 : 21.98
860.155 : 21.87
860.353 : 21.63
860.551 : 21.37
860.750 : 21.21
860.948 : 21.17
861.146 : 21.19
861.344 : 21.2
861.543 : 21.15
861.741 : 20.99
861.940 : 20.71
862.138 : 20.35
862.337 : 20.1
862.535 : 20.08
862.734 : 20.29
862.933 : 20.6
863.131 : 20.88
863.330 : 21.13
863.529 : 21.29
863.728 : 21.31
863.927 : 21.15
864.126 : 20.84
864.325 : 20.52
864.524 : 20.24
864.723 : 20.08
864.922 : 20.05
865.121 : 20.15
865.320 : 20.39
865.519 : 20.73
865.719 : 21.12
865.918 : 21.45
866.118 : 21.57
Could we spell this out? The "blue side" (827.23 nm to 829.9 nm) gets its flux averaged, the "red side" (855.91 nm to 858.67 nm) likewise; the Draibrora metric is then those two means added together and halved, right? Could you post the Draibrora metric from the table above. 19.9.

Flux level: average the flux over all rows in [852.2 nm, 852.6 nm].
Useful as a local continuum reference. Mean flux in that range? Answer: 20.8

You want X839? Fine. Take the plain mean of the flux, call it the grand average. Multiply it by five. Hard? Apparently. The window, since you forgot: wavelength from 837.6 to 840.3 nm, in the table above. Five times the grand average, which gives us 103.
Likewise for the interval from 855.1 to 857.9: 104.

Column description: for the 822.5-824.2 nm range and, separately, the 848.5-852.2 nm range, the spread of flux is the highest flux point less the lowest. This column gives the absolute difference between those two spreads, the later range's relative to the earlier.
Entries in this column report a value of 0.0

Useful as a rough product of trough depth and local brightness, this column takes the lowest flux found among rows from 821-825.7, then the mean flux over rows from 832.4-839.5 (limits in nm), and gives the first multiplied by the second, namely 392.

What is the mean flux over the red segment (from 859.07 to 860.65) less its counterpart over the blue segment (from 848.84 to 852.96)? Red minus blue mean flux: 1.0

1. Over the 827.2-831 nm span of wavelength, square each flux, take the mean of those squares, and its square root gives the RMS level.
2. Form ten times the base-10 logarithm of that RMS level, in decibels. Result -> 12.75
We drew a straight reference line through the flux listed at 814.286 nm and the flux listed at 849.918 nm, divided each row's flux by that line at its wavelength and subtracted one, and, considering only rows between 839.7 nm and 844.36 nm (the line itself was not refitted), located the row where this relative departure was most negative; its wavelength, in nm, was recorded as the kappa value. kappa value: 844.261 nm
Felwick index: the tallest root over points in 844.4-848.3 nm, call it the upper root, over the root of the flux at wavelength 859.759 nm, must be 0.993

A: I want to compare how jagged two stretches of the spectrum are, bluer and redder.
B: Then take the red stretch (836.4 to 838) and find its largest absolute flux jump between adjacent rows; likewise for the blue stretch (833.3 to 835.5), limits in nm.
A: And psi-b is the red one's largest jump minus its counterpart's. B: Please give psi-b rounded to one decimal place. 0.0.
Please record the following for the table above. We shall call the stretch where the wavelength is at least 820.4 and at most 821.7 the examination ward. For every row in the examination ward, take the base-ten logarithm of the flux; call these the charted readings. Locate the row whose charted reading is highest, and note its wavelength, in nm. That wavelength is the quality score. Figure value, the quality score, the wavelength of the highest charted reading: 820.497 nm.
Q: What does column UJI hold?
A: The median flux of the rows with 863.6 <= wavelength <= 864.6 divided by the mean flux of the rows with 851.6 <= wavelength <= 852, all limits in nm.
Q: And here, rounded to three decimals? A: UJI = 1.000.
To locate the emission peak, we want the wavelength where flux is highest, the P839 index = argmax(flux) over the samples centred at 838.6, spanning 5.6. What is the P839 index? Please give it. 836.714 nm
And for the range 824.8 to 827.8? 824.854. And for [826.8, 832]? 826.945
